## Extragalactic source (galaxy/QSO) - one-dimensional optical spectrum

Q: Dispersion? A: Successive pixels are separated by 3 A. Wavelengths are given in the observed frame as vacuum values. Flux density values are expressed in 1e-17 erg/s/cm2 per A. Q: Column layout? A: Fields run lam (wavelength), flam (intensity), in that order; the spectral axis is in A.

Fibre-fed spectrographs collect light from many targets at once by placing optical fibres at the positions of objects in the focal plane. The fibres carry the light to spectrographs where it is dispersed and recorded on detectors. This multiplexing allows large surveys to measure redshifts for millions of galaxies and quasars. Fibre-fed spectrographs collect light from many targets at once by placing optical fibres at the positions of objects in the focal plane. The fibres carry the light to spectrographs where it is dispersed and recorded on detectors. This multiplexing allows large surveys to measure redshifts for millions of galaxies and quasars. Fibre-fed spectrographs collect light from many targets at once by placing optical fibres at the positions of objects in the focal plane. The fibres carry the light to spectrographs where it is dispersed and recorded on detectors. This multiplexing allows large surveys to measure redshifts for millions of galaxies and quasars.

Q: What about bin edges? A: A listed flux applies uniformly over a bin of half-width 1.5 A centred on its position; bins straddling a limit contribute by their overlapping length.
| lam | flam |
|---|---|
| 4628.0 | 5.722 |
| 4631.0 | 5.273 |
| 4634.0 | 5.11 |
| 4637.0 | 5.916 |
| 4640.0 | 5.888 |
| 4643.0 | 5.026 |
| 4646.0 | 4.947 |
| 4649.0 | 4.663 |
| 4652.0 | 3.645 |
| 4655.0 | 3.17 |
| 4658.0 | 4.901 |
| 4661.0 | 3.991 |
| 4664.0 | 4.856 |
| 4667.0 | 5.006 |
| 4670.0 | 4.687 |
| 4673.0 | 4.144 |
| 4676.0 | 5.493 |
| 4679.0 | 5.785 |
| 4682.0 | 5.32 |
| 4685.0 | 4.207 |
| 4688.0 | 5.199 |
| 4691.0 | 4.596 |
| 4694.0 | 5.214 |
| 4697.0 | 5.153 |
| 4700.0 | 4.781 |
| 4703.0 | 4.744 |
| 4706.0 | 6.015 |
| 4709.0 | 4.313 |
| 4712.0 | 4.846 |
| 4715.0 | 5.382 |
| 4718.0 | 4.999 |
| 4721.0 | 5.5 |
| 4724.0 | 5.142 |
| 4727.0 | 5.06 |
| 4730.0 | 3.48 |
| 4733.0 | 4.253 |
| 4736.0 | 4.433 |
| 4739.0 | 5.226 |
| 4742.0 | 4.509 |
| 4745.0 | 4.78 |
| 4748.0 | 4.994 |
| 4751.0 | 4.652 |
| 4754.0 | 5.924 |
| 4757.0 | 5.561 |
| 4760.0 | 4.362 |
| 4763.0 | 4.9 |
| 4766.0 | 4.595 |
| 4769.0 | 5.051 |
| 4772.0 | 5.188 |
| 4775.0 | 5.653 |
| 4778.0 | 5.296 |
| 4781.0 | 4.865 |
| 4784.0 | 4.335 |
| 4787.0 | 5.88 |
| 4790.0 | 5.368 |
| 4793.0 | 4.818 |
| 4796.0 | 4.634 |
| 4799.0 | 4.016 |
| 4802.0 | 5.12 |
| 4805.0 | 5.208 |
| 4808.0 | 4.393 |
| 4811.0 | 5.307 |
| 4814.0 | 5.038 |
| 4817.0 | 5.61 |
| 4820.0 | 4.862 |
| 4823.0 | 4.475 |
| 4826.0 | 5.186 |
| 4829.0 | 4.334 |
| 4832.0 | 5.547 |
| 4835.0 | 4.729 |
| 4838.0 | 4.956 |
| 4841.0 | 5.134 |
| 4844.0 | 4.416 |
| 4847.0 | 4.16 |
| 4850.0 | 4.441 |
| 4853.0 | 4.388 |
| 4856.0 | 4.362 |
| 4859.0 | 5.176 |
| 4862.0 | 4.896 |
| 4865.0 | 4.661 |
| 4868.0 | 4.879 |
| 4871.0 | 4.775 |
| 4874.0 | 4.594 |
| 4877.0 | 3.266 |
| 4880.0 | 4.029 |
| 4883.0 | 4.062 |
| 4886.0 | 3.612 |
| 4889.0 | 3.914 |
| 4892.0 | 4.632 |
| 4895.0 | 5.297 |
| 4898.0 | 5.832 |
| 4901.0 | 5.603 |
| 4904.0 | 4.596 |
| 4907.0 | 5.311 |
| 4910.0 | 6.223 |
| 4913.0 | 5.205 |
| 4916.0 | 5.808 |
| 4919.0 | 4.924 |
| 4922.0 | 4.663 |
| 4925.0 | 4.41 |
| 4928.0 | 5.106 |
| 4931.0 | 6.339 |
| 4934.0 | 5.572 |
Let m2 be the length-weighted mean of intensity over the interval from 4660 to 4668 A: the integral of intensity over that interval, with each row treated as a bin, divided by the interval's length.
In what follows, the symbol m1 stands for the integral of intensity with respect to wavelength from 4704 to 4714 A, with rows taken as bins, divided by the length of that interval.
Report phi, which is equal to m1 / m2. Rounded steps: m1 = 5.1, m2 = 4.63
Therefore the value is 1.09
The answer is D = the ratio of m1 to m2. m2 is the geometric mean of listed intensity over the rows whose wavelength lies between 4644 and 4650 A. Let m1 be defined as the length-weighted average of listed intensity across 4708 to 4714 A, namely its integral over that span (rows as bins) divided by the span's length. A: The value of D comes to 0.97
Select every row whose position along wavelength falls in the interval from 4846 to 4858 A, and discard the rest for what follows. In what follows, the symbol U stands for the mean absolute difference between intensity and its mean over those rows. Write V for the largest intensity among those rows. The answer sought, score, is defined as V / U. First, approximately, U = 0.09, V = 4.441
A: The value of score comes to 50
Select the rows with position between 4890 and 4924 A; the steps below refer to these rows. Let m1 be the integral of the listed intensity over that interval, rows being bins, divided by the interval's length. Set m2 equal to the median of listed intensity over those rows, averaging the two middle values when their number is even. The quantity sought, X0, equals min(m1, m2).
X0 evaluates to 5.2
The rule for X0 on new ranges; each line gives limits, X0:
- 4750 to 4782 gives 5.1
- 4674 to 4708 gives 5.1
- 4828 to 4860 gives 4.4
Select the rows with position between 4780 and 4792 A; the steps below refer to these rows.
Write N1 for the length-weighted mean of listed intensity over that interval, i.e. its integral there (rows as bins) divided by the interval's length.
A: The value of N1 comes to 5.1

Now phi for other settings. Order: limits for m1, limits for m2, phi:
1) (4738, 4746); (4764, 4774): 0.97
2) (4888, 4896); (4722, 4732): 1.01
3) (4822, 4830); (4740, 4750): 0.98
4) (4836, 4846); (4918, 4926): 1.03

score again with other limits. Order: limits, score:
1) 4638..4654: 11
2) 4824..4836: 13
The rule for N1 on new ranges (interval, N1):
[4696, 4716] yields 5.0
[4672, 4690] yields 5.0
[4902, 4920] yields 5.4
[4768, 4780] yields 5.3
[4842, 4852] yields 4.4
